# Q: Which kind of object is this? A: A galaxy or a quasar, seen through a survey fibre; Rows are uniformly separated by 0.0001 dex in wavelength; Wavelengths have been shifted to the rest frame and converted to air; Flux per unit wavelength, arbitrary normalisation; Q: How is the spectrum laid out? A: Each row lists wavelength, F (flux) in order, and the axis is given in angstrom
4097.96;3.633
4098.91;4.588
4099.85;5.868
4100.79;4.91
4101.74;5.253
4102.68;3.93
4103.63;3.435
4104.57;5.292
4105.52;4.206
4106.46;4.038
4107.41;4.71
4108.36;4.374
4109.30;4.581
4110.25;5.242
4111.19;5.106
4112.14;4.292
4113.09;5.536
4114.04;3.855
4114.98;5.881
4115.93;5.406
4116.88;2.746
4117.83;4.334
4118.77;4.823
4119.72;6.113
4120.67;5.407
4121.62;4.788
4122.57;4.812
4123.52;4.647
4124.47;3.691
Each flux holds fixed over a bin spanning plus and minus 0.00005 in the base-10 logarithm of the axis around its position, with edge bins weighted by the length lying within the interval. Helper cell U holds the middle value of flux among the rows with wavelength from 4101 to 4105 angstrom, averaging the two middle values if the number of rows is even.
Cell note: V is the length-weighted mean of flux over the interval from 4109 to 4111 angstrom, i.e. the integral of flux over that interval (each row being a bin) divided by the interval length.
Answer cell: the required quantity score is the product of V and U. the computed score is 22.8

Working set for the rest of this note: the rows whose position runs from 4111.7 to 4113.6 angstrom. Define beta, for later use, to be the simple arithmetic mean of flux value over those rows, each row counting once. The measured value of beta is 4.9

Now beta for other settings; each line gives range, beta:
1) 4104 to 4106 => 4.7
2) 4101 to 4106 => 4.4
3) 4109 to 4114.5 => 4.8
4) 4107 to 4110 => 4.6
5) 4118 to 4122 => 5.3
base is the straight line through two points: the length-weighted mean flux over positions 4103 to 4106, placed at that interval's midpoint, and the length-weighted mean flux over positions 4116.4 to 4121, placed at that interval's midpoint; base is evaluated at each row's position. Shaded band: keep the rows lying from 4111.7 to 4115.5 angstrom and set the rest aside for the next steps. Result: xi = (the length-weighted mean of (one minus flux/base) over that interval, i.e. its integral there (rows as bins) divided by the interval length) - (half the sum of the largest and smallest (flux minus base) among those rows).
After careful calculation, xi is -0.40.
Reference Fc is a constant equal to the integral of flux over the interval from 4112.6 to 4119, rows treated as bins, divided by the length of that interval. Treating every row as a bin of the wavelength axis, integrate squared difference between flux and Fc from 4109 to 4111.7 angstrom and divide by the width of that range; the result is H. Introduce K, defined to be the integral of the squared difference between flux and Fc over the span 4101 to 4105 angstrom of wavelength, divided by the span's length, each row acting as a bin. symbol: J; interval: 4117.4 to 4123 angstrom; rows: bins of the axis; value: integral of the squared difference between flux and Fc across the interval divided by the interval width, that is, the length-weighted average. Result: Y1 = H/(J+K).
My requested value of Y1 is 0.2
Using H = 0.2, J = 0.49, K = 0.7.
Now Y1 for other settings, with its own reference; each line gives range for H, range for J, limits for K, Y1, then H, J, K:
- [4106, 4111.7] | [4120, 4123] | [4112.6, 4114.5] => 0.2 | 0.2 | 0.33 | 0.7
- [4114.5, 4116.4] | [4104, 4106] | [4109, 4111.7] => 1.8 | 1.0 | 0.37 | 0.2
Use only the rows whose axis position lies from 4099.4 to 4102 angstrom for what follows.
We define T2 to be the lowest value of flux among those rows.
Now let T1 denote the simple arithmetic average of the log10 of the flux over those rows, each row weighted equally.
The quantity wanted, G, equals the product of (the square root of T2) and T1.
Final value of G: 1.6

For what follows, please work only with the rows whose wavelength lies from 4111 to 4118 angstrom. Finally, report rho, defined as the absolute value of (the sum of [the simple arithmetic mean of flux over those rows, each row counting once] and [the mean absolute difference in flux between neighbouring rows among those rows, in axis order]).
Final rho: 6.14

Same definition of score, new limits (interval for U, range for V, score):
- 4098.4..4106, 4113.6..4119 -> 21.4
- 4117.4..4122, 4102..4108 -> 20.8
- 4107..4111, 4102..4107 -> 19.7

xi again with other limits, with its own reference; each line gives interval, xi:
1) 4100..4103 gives -0.52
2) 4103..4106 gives -0.08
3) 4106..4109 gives -0.02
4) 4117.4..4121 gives -0.66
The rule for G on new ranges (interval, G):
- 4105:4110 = 1.3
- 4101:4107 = 1.2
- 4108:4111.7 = 1.4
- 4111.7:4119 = 1.1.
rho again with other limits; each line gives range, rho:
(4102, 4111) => 5.11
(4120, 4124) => 5.18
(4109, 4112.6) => 5.34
